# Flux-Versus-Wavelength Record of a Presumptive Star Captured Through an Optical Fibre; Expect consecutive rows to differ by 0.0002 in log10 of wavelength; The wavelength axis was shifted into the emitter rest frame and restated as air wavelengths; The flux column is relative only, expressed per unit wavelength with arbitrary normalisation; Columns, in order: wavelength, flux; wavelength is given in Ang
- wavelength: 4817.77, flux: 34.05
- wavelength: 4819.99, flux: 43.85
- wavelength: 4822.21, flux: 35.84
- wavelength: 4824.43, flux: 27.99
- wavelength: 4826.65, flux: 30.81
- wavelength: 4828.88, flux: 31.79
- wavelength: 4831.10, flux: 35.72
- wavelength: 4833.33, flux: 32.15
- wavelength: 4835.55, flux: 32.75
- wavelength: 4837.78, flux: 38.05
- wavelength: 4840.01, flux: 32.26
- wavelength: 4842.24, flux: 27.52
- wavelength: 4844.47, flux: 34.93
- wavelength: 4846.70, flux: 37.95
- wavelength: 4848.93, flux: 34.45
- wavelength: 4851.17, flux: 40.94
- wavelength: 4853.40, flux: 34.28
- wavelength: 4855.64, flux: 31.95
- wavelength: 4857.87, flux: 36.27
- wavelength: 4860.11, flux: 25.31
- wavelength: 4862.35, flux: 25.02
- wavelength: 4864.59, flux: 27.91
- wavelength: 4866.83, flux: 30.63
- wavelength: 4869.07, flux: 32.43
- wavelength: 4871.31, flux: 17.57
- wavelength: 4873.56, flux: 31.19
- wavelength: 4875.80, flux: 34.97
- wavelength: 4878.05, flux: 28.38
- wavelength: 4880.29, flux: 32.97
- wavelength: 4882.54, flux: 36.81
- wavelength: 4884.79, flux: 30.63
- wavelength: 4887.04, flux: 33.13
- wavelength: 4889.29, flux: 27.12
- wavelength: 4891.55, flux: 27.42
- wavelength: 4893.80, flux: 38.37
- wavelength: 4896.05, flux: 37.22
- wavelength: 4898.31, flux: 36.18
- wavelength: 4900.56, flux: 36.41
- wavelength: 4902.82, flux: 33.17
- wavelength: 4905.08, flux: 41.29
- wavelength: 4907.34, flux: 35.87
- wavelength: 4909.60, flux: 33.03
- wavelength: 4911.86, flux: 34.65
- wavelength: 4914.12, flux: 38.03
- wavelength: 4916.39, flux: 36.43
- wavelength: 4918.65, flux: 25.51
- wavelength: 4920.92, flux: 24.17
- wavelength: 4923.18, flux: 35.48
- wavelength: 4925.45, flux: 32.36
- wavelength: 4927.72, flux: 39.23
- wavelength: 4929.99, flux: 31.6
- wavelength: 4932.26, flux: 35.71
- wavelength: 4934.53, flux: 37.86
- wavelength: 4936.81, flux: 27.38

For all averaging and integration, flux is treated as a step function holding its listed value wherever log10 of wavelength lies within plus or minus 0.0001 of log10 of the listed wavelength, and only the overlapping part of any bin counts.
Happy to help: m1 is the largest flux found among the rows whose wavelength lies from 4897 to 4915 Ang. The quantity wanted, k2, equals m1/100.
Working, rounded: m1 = 41.29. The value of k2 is 0.413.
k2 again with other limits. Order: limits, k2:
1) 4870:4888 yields 0.368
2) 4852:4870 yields 0.363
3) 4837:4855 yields 0.409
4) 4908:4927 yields 0.380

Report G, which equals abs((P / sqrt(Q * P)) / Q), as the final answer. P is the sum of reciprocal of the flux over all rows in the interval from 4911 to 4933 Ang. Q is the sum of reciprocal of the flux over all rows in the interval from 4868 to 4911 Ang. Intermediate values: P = 0.31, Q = 0.60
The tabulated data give 1.2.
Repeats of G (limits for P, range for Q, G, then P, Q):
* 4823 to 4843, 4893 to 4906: 8.1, 0.28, 0.16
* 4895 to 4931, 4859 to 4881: 3.2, 0.47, 0.36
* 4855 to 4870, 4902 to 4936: 1.6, 0.24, 0.45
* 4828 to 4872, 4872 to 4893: 5.2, 0.65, 0.29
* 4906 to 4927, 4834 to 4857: 3.3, 0.28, 0.29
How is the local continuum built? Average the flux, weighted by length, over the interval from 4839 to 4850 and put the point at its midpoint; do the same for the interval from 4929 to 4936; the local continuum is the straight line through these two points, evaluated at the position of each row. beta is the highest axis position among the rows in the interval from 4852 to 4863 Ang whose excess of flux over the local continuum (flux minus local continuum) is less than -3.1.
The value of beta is 4862.35 Ang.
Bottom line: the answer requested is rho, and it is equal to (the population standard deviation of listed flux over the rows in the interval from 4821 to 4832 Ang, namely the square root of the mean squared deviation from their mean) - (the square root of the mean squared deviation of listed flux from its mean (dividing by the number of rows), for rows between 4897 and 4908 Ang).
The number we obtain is 0.4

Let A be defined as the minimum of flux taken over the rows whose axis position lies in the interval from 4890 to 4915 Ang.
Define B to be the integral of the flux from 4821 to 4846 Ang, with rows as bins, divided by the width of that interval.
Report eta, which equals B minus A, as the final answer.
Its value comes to 5.4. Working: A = 27.42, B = 32.8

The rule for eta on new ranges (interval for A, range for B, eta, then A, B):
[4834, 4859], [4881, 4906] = 6.7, 27.52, 34.3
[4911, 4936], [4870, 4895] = 6.6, 24.17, 30.8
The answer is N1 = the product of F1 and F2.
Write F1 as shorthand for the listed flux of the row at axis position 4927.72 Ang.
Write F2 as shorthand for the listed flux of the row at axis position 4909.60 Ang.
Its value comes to 1296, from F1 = 39.23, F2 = 33.03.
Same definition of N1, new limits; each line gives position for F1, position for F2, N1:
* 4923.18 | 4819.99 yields 1556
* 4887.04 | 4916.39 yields 1207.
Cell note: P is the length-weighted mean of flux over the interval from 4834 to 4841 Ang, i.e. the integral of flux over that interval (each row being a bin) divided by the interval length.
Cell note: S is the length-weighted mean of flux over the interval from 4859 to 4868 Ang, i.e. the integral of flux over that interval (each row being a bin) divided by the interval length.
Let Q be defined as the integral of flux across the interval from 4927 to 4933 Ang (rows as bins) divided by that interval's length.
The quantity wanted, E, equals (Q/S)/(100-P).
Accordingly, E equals 0.020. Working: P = 34.3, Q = 35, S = 27.3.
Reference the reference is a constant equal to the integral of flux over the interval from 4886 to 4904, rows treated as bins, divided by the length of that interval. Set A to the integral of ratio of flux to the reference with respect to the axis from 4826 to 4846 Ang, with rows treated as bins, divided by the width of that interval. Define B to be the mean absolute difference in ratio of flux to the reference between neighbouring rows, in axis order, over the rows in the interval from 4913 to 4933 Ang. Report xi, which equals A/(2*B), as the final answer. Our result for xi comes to 2.8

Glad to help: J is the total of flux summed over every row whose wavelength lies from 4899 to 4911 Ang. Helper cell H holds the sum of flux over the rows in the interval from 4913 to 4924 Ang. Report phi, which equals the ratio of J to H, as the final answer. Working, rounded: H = 160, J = 180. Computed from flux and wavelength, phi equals 1.13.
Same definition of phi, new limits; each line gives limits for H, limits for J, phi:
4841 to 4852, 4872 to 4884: 0.93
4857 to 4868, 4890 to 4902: 1.21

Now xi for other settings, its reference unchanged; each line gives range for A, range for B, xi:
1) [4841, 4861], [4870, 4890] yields 2.9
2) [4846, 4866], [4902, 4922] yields 3.7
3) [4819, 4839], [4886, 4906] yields 4.4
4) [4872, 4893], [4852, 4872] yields 3.1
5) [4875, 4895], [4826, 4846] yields 4.0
